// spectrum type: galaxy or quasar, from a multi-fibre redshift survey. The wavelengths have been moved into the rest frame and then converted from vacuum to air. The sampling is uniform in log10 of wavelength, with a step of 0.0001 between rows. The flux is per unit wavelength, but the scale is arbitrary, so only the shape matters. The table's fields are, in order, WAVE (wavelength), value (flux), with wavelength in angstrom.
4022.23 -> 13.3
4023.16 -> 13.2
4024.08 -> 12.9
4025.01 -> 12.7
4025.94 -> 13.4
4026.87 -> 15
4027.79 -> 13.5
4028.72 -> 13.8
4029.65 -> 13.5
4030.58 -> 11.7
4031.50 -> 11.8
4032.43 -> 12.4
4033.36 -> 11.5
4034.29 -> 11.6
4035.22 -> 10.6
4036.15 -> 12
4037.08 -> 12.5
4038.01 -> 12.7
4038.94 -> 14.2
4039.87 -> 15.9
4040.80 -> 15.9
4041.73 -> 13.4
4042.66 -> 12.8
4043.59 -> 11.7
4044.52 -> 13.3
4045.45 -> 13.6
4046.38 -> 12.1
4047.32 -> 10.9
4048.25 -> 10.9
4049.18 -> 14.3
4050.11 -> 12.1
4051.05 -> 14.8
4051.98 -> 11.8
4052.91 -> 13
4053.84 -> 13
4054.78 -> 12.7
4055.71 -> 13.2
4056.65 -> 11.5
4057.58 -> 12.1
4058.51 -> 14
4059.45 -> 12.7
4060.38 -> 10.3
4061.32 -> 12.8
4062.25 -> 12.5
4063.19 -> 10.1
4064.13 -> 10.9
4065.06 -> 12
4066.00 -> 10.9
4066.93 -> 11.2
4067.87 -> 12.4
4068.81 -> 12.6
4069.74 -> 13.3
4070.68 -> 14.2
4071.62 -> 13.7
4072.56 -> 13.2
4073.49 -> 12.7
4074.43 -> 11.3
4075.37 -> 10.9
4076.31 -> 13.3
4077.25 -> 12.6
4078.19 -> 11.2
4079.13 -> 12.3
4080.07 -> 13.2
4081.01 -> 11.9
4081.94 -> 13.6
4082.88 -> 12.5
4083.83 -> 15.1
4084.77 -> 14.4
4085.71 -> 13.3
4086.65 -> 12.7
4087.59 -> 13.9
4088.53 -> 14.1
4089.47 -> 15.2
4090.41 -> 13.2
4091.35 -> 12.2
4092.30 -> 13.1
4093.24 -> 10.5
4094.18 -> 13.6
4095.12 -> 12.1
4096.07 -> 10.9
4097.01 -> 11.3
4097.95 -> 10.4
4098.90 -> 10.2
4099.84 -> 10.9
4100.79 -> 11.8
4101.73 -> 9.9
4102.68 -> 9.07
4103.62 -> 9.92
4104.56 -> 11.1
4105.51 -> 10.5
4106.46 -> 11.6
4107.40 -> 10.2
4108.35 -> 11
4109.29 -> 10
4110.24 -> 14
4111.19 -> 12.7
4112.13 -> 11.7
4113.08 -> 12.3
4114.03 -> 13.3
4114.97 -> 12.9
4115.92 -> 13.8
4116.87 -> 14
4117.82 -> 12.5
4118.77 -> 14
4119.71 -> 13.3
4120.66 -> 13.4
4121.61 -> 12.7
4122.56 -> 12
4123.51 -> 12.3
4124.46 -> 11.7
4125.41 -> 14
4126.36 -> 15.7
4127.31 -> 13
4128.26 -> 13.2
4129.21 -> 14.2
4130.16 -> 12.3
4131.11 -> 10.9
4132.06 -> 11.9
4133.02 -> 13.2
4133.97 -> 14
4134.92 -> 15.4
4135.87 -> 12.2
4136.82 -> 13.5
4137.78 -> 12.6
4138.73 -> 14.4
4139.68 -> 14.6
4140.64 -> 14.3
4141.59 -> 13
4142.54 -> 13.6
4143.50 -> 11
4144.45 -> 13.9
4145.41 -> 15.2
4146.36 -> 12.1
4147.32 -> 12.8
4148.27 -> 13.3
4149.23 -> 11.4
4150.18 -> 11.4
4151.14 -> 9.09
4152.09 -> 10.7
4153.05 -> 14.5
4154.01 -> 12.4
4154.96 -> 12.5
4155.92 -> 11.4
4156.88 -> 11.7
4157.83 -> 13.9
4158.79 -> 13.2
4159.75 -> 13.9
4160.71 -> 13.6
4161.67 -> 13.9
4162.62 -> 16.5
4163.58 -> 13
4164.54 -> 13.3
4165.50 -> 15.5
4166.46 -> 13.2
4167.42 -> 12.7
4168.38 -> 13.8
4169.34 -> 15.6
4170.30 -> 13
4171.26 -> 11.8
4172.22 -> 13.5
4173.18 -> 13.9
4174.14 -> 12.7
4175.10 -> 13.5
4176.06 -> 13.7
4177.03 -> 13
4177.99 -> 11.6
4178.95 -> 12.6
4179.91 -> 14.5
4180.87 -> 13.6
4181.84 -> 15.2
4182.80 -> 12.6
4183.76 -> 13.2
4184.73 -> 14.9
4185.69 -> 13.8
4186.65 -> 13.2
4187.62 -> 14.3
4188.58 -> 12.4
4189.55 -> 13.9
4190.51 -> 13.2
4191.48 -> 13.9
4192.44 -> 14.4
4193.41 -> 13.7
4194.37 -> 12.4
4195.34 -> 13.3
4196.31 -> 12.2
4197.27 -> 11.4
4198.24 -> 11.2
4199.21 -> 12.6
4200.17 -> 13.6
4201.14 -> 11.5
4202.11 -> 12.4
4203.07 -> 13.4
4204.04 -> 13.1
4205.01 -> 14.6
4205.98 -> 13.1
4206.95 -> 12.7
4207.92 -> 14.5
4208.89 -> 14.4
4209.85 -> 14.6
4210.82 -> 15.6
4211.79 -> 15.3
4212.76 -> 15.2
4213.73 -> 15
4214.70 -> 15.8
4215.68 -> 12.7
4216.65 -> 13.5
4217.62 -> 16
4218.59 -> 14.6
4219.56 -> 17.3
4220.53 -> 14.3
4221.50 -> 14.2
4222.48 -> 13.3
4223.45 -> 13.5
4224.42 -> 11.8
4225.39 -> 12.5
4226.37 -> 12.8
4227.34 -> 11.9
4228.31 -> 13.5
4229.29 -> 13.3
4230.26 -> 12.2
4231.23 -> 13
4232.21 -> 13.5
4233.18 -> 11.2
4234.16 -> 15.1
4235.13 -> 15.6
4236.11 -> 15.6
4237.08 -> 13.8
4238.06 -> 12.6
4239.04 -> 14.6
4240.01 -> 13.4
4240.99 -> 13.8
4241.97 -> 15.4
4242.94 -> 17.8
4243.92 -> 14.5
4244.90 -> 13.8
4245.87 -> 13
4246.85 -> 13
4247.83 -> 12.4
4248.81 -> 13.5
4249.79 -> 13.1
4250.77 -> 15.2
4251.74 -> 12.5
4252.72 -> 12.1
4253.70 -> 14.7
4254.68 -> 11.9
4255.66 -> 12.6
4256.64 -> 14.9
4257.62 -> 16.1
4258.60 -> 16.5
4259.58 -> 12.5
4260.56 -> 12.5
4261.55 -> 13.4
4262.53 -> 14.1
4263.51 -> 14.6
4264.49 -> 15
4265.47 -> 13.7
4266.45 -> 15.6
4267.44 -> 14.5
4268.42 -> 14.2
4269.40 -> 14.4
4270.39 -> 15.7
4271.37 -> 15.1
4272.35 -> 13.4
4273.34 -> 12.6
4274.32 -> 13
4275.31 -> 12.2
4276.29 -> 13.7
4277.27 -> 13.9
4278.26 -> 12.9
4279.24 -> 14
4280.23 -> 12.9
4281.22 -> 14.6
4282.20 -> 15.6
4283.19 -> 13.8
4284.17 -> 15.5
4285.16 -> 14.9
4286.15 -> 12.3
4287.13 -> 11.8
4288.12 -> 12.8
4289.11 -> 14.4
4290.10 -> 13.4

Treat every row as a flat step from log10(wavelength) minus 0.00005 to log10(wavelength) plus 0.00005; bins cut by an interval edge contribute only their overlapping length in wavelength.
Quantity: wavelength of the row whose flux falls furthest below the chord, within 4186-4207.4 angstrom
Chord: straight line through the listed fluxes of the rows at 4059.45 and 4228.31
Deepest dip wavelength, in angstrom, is 4198.24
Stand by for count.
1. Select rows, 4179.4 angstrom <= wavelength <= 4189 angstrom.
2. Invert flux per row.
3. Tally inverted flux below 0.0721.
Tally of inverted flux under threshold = 4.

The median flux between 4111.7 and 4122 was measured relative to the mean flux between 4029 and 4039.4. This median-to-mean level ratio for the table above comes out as 1.09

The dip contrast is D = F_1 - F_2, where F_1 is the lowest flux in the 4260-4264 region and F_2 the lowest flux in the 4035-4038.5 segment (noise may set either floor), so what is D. 1.9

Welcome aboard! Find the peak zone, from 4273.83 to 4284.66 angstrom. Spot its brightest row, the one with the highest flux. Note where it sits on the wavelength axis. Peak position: 4282.20 angstrom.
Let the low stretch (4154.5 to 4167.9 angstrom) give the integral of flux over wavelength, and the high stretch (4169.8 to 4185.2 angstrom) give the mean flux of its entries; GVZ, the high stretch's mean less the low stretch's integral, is -167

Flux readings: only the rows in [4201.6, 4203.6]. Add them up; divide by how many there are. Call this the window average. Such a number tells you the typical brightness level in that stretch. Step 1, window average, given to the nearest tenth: 12.9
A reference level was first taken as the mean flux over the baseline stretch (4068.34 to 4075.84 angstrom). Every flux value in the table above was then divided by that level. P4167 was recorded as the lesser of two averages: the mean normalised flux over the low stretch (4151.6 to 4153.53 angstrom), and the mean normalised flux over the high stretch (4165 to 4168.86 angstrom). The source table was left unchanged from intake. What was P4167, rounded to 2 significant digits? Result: 0.99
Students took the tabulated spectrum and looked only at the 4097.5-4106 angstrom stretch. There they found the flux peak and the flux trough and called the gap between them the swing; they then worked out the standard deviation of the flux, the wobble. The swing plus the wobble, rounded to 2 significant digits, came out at 3.5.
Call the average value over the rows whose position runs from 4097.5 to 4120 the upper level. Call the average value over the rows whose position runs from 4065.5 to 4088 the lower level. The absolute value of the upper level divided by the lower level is 0.92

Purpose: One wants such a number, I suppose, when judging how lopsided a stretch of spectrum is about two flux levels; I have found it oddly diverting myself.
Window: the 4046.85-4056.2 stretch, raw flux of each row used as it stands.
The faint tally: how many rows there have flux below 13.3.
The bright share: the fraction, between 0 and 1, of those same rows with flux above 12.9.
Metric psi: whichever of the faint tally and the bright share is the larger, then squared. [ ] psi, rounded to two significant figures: 64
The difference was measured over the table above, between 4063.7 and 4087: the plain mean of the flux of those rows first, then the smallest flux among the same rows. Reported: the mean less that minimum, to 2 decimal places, 1.72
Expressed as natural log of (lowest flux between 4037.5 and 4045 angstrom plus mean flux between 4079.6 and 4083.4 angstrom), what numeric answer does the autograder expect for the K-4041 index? 3.20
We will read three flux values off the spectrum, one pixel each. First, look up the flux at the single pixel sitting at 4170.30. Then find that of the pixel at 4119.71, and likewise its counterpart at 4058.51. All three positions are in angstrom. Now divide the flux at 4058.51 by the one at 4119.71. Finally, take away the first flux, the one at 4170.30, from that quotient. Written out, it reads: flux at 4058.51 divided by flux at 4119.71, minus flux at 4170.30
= -11.95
